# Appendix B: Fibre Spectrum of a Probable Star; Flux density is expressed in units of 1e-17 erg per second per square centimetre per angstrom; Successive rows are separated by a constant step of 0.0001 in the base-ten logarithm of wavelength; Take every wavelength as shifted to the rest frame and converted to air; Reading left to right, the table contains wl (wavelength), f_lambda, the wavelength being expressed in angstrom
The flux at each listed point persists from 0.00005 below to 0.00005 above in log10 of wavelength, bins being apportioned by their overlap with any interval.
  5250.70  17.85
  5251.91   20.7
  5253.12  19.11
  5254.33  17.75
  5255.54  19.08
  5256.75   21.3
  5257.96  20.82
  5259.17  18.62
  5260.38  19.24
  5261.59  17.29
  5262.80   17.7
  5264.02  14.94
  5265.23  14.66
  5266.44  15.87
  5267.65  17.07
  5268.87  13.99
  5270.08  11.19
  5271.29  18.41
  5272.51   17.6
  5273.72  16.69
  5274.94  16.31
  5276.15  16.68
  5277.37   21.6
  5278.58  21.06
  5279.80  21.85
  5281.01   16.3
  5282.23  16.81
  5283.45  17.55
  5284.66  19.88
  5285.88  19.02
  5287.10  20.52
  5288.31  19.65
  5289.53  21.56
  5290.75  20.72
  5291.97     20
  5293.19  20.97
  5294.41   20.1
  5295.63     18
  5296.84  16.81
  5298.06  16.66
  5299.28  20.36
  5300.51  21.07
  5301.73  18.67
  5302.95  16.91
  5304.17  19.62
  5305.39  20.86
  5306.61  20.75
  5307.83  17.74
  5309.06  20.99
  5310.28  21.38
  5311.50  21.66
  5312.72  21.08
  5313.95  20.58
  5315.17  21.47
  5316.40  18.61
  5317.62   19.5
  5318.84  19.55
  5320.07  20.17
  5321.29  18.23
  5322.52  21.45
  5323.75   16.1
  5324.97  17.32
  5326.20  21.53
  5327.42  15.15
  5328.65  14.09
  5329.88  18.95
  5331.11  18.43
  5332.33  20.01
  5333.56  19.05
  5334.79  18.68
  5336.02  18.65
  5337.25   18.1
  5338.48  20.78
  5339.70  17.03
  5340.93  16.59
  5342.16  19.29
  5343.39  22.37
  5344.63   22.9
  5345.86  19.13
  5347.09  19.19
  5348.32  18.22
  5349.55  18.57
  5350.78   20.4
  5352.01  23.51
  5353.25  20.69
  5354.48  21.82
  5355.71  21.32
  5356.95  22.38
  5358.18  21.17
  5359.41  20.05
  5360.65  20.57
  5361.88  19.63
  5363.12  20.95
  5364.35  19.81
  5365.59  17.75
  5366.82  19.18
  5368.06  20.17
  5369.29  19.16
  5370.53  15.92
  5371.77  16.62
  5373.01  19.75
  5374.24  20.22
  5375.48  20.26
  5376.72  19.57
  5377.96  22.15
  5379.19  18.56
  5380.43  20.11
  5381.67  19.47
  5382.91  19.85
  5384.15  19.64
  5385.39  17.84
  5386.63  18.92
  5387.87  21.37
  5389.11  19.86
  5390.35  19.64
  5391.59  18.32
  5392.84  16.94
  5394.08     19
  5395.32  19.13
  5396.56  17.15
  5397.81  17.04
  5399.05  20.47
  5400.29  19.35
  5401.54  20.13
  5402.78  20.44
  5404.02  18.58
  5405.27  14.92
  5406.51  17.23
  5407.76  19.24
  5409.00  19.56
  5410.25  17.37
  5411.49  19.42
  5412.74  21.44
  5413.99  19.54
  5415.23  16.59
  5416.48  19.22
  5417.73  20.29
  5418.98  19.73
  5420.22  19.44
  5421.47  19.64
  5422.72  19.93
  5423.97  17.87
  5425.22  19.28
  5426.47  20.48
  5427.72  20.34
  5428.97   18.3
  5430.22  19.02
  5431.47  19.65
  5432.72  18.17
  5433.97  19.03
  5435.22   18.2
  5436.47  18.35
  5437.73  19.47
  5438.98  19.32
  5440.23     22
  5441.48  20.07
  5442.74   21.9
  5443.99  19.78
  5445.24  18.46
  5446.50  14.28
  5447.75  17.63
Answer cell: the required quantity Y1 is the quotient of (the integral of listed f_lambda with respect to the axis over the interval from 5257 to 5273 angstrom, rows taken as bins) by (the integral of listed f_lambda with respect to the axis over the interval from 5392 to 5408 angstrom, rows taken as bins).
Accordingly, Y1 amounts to 0.91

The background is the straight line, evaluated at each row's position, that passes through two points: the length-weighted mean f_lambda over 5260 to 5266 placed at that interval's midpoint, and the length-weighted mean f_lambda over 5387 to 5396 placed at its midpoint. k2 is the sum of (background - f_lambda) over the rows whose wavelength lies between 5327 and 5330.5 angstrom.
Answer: 6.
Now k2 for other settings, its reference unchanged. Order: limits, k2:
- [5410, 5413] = 0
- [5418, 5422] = 0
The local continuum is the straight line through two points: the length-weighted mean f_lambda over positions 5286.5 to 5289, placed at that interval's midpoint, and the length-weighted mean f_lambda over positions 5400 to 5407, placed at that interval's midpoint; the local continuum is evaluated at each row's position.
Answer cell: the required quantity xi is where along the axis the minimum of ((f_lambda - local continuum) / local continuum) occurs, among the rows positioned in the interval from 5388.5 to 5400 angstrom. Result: 5392.84 angstrom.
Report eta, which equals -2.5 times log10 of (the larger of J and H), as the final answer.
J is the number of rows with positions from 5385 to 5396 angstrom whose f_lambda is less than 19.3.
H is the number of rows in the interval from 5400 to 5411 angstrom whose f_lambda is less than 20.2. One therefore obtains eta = -2.3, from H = 8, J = 6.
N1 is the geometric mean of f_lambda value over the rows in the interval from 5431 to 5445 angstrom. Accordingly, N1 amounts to 19.59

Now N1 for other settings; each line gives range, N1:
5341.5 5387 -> 19.86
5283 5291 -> 19.81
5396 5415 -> 18.71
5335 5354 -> 19.60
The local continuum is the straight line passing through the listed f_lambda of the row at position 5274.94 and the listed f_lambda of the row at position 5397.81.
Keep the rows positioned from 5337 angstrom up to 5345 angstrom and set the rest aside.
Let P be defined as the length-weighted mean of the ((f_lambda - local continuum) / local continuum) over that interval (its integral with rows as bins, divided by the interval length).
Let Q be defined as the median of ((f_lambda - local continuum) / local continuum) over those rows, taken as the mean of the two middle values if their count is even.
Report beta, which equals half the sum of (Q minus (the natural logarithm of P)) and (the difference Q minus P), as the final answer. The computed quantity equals 0.95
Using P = 0.17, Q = 0.154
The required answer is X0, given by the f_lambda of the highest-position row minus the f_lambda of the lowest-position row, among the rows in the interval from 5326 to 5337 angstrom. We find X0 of -3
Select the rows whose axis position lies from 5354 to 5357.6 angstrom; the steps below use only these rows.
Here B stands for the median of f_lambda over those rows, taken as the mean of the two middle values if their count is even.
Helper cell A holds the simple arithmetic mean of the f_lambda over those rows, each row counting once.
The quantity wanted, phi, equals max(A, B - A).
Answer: 21.8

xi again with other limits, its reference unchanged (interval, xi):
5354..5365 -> 5361.88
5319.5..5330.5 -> 5328.65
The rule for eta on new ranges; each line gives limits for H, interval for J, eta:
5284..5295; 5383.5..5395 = -1.7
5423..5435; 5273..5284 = -2.1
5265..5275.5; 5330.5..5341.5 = -2.4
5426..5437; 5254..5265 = -2.1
